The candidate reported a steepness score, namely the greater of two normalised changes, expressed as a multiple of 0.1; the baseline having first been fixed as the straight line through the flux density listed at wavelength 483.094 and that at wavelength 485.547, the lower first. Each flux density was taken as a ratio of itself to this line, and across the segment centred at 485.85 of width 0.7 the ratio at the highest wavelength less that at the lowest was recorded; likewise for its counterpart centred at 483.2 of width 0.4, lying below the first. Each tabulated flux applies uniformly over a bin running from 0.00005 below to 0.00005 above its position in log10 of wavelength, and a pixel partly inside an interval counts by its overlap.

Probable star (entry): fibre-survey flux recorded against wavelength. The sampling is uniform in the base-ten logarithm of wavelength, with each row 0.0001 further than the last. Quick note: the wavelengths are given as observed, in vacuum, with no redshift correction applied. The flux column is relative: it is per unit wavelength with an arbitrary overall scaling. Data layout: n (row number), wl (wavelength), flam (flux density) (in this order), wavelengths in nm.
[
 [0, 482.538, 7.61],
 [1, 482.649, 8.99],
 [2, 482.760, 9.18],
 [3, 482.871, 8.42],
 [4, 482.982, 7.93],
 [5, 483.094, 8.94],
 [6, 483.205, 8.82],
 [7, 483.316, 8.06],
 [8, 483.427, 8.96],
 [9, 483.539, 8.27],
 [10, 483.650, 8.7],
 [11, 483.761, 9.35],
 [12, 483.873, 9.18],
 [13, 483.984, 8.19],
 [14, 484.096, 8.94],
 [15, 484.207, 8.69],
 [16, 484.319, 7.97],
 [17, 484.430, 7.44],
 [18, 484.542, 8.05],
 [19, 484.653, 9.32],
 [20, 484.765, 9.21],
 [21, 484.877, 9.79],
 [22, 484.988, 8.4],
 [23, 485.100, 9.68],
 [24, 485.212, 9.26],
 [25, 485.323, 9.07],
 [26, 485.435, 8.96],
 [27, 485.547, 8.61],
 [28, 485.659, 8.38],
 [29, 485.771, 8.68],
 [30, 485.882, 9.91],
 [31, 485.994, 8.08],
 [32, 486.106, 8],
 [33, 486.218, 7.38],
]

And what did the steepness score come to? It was -0.63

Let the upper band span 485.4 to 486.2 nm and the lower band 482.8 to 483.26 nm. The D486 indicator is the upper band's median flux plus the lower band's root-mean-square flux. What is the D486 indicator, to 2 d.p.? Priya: 17.15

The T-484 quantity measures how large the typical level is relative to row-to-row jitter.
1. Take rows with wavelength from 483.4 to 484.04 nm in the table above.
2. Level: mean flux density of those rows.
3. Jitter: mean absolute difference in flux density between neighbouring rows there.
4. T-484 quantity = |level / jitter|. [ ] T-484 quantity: 15.0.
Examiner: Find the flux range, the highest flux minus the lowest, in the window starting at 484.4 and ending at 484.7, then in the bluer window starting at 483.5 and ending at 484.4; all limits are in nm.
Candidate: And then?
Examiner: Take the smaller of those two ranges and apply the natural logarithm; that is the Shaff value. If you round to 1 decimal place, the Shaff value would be 0.3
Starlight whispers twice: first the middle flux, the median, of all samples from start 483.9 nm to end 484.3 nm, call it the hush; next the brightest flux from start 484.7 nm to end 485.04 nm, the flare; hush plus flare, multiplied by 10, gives 185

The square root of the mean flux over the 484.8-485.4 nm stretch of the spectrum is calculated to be 3.04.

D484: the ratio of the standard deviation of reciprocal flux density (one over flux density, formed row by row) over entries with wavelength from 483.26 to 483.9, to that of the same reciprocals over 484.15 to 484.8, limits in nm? 0.64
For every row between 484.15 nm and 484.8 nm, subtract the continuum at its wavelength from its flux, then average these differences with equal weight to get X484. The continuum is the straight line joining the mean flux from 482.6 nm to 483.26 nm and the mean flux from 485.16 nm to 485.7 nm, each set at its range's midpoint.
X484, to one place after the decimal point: -0.4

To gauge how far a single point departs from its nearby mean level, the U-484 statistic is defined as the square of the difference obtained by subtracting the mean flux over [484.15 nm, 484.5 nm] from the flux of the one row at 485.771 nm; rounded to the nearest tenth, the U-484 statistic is 0.4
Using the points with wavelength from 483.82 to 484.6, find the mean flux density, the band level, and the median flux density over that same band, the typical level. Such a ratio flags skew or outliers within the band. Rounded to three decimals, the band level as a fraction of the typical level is 1.020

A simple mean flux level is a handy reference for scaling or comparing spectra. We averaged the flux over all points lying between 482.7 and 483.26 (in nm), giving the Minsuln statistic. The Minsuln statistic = 8.7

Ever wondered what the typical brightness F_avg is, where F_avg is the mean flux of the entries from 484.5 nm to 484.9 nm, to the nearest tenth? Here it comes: 9.1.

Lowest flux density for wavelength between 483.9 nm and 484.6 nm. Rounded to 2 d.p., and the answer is 7.44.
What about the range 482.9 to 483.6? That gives 7.93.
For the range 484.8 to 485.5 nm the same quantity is 8.40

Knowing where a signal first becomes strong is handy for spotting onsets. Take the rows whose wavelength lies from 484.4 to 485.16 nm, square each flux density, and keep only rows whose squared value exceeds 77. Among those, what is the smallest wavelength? 484.653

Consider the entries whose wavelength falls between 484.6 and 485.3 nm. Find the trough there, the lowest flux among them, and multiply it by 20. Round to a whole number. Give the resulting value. 168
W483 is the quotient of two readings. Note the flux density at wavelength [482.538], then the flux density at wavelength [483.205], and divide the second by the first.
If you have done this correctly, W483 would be 1.16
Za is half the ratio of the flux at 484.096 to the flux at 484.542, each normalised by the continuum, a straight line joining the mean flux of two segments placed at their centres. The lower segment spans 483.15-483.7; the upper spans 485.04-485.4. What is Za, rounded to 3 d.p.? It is 0.567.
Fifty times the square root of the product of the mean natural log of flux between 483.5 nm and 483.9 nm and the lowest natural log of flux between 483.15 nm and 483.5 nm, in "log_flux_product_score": 107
